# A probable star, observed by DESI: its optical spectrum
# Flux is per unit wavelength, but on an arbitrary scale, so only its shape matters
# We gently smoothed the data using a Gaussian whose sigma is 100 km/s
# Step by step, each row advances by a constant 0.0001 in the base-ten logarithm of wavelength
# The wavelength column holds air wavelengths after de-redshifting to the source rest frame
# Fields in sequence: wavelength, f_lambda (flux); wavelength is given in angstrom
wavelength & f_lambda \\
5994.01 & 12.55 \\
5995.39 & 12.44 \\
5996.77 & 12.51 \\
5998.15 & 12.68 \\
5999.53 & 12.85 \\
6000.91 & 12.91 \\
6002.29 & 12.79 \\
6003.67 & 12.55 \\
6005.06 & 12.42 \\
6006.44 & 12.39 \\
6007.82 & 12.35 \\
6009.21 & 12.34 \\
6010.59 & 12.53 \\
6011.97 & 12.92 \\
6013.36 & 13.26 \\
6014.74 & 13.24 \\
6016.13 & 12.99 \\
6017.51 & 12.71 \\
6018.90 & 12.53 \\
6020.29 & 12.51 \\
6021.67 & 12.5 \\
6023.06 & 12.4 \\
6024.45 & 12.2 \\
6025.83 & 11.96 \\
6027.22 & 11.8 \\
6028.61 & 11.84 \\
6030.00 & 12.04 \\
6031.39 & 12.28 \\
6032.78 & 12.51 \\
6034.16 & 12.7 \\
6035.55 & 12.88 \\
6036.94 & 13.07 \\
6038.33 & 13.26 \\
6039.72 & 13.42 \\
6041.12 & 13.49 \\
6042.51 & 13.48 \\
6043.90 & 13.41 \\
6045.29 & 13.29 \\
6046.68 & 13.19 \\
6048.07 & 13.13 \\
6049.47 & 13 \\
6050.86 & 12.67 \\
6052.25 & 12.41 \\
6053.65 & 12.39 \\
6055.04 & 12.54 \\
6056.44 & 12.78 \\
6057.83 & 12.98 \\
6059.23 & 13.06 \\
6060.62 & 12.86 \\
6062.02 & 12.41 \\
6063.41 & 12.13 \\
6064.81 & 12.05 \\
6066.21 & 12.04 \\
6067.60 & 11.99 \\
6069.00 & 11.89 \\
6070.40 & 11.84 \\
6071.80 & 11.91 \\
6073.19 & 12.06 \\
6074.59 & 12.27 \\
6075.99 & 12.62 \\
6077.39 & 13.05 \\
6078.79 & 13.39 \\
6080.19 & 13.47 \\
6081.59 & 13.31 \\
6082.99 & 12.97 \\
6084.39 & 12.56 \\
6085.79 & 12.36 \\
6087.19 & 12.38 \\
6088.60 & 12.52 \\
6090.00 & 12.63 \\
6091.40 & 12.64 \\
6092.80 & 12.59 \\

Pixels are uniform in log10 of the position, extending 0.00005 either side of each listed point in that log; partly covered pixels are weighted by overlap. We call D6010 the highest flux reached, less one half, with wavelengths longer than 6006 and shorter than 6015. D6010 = 12.8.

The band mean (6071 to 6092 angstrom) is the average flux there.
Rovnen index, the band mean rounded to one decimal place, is 12.7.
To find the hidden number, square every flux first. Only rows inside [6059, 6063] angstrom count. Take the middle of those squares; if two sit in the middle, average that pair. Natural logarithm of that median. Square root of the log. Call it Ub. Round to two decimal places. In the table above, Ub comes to 2.26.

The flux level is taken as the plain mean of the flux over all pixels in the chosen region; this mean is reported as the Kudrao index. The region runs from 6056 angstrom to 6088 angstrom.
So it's 12.5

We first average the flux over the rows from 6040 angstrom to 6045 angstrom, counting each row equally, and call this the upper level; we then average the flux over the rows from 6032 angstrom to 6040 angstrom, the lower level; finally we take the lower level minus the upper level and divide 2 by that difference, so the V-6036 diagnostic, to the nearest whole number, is -4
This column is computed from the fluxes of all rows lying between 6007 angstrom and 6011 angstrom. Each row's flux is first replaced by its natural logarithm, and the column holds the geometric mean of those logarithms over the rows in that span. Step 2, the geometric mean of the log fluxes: 2.52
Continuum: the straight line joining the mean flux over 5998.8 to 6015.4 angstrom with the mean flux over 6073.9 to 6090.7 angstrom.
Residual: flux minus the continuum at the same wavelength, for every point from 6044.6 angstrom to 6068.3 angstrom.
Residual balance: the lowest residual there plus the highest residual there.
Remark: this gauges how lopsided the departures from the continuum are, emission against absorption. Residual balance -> -0.25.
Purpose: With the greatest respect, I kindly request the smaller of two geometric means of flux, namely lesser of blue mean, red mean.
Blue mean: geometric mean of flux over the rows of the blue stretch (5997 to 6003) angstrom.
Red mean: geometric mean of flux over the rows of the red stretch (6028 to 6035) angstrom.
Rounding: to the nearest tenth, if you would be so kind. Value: 12.3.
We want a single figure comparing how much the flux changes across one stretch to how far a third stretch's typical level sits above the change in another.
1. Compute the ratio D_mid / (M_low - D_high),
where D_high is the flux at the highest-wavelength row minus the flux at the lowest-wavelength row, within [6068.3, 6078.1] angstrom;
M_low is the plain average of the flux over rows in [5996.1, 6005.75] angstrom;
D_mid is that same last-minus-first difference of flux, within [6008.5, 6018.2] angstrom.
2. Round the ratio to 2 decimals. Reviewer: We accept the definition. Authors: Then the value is 0.03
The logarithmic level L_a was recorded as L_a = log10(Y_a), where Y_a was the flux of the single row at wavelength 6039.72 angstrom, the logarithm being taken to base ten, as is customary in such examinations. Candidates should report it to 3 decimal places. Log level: 1.128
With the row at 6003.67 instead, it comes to 1.099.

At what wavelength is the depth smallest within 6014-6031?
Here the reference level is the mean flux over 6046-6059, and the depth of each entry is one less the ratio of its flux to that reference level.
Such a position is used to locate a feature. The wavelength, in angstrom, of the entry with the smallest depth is 6014.74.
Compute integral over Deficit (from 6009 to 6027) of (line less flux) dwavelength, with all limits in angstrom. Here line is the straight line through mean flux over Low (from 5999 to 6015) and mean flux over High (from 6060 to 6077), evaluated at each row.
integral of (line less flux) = 0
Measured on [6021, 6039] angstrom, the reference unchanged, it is 2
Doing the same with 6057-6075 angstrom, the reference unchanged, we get -1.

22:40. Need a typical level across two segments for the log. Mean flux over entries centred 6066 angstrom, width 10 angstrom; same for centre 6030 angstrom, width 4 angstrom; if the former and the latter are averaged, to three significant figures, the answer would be 12.1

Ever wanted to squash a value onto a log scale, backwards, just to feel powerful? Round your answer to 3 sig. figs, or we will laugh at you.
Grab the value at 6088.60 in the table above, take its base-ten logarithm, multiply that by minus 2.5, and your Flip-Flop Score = -2.74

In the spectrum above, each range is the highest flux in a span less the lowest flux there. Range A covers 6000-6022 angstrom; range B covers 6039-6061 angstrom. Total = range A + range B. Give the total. 2.0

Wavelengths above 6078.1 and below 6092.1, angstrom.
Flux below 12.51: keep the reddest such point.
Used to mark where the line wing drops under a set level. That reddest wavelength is 6087.19 angstrom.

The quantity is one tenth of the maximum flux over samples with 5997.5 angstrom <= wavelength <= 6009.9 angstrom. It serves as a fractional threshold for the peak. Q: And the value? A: 1.29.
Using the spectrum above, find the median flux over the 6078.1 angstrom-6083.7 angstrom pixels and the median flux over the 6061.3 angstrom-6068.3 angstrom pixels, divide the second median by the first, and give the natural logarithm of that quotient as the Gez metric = -0.10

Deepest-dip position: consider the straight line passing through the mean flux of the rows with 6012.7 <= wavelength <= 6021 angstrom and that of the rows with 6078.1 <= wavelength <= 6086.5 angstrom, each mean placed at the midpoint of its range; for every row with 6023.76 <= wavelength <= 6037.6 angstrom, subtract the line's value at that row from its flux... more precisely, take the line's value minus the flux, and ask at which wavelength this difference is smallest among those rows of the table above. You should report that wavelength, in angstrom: 6036.94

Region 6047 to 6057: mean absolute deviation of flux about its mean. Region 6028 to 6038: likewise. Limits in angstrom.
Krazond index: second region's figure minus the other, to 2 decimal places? 0.13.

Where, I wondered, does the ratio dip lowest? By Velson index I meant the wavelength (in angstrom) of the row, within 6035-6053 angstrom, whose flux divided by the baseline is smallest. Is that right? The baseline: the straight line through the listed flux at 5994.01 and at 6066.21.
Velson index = 6052.25 angstrom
